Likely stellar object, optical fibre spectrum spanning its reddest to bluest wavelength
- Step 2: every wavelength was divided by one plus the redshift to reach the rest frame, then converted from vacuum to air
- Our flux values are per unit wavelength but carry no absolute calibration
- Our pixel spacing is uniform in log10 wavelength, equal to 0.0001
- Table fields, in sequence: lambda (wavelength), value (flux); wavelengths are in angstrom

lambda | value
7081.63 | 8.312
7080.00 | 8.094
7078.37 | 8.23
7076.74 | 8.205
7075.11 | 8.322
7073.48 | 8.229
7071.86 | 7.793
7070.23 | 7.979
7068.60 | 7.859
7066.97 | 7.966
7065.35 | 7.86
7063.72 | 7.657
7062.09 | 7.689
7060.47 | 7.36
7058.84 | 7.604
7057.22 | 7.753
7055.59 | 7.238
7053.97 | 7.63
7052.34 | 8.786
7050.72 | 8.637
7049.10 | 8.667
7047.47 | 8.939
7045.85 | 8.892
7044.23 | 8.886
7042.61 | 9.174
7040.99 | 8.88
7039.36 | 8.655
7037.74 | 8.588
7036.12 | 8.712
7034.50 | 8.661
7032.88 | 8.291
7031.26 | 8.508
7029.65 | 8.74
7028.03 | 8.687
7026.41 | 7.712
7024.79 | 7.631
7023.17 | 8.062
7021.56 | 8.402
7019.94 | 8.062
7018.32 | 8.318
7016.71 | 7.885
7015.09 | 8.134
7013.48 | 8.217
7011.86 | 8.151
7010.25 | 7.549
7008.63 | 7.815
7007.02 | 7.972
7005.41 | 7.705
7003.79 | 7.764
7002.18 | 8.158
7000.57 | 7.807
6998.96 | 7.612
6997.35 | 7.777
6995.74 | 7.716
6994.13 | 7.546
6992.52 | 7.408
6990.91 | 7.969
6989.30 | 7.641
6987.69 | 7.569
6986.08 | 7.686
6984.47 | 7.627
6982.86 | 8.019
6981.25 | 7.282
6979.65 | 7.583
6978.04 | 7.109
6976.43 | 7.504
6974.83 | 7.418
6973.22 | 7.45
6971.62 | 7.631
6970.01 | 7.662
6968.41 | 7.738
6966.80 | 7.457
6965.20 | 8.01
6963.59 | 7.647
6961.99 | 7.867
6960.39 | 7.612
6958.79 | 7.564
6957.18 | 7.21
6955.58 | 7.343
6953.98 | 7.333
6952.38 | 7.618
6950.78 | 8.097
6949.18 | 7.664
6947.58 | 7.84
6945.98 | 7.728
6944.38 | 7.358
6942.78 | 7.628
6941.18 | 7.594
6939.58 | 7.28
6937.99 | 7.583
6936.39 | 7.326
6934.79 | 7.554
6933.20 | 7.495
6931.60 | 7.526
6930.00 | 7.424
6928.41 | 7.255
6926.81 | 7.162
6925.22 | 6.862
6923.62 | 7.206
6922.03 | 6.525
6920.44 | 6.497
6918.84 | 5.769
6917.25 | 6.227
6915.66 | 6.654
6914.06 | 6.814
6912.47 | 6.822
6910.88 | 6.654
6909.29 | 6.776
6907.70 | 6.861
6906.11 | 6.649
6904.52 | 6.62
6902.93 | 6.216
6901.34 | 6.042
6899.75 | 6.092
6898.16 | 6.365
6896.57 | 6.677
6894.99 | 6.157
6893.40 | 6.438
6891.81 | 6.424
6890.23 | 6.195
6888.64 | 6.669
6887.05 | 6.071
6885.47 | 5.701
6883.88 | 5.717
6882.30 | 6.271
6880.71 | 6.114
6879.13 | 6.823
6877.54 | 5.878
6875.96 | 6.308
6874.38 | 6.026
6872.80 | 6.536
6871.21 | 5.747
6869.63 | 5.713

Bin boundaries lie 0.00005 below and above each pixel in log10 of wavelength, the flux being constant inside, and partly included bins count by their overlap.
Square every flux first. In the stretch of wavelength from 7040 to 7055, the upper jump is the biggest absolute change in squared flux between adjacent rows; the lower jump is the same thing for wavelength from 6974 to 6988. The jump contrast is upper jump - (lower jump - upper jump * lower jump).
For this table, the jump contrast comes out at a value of 222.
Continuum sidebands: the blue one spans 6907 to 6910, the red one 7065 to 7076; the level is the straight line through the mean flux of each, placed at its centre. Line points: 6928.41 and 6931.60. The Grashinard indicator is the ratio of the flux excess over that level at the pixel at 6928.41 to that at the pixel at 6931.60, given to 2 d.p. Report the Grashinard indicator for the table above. 0.54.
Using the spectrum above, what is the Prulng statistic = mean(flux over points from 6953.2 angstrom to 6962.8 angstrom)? 7.5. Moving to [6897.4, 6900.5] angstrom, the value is 6.2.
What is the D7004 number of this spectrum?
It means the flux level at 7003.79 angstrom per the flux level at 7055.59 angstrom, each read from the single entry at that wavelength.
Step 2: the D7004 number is 1.073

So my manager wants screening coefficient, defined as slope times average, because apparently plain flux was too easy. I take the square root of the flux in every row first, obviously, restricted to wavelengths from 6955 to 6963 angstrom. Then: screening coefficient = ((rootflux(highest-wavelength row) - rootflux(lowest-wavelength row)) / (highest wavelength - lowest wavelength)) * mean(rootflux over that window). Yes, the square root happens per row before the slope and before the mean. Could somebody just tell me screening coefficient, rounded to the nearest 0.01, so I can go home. 0.04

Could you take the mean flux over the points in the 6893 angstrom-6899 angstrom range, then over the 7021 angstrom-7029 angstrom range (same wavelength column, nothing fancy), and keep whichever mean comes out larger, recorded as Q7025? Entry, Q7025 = 8.10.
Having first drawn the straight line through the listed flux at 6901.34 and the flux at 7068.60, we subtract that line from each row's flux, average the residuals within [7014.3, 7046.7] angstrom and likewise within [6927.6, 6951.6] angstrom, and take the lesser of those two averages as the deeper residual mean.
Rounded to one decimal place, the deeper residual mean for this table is 1.0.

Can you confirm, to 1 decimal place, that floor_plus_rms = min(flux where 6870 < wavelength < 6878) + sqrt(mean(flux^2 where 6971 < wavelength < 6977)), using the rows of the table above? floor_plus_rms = 13.2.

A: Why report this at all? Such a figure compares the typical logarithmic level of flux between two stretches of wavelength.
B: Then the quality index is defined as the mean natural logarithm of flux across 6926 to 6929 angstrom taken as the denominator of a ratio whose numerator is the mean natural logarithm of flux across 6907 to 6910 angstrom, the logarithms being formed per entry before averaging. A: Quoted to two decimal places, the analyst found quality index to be 0.97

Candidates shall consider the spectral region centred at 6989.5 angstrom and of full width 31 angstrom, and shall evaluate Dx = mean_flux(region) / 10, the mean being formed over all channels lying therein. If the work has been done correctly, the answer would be 0.76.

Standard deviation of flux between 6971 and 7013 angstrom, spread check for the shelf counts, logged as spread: 0.25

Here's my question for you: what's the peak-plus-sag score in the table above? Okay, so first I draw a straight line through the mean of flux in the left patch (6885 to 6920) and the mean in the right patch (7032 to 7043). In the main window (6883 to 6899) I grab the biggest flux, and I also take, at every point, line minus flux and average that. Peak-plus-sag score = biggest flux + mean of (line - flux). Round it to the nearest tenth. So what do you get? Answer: 6.7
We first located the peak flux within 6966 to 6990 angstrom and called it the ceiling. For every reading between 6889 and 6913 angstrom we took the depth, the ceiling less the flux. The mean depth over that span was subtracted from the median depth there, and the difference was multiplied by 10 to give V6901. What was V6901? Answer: 0.3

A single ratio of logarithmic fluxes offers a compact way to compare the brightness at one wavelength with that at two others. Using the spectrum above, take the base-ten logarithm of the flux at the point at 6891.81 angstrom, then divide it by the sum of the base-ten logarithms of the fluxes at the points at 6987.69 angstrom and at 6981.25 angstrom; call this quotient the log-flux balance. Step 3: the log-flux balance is 0.464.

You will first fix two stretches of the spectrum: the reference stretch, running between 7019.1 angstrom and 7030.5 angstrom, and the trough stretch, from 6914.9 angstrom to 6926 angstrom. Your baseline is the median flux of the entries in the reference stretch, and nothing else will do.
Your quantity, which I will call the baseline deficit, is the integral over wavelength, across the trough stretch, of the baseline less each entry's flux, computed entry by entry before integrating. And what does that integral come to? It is 17.0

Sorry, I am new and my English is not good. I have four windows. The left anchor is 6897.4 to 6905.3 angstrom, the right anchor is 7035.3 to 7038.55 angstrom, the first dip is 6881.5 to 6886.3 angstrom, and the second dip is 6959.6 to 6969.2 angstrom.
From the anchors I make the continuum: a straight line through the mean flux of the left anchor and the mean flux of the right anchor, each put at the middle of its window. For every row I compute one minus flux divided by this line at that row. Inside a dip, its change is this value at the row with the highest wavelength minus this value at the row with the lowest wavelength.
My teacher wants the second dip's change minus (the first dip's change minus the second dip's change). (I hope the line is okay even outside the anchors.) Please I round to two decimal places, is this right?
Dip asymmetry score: -0.10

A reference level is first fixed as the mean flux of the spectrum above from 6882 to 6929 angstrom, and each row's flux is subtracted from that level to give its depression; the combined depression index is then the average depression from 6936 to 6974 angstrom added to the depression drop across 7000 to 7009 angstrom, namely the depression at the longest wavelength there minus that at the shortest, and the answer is -1.1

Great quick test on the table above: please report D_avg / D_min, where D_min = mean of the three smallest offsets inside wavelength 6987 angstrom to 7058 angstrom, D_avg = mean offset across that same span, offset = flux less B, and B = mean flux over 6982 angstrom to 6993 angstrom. -1.5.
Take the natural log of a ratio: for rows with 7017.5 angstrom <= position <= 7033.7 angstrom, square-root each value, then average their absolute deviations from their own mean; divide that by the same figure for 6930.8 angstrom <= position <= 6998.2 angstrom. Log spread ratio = 0.6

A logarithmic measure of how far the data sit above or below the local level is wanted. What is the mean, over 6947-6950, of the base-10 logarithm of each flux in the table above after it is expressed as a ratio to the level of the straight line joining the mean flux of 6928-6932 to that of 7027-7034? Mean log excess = 0.008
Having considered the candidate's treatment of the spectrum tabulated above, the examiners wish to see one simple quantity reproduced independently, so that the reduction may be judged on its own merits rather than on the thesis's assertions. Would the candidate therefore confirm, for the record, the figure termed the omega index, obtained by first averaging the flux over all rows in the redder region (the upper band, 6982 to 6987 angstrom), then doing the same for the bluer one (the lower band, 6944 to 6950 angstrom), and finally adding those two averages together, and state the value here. 15.4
